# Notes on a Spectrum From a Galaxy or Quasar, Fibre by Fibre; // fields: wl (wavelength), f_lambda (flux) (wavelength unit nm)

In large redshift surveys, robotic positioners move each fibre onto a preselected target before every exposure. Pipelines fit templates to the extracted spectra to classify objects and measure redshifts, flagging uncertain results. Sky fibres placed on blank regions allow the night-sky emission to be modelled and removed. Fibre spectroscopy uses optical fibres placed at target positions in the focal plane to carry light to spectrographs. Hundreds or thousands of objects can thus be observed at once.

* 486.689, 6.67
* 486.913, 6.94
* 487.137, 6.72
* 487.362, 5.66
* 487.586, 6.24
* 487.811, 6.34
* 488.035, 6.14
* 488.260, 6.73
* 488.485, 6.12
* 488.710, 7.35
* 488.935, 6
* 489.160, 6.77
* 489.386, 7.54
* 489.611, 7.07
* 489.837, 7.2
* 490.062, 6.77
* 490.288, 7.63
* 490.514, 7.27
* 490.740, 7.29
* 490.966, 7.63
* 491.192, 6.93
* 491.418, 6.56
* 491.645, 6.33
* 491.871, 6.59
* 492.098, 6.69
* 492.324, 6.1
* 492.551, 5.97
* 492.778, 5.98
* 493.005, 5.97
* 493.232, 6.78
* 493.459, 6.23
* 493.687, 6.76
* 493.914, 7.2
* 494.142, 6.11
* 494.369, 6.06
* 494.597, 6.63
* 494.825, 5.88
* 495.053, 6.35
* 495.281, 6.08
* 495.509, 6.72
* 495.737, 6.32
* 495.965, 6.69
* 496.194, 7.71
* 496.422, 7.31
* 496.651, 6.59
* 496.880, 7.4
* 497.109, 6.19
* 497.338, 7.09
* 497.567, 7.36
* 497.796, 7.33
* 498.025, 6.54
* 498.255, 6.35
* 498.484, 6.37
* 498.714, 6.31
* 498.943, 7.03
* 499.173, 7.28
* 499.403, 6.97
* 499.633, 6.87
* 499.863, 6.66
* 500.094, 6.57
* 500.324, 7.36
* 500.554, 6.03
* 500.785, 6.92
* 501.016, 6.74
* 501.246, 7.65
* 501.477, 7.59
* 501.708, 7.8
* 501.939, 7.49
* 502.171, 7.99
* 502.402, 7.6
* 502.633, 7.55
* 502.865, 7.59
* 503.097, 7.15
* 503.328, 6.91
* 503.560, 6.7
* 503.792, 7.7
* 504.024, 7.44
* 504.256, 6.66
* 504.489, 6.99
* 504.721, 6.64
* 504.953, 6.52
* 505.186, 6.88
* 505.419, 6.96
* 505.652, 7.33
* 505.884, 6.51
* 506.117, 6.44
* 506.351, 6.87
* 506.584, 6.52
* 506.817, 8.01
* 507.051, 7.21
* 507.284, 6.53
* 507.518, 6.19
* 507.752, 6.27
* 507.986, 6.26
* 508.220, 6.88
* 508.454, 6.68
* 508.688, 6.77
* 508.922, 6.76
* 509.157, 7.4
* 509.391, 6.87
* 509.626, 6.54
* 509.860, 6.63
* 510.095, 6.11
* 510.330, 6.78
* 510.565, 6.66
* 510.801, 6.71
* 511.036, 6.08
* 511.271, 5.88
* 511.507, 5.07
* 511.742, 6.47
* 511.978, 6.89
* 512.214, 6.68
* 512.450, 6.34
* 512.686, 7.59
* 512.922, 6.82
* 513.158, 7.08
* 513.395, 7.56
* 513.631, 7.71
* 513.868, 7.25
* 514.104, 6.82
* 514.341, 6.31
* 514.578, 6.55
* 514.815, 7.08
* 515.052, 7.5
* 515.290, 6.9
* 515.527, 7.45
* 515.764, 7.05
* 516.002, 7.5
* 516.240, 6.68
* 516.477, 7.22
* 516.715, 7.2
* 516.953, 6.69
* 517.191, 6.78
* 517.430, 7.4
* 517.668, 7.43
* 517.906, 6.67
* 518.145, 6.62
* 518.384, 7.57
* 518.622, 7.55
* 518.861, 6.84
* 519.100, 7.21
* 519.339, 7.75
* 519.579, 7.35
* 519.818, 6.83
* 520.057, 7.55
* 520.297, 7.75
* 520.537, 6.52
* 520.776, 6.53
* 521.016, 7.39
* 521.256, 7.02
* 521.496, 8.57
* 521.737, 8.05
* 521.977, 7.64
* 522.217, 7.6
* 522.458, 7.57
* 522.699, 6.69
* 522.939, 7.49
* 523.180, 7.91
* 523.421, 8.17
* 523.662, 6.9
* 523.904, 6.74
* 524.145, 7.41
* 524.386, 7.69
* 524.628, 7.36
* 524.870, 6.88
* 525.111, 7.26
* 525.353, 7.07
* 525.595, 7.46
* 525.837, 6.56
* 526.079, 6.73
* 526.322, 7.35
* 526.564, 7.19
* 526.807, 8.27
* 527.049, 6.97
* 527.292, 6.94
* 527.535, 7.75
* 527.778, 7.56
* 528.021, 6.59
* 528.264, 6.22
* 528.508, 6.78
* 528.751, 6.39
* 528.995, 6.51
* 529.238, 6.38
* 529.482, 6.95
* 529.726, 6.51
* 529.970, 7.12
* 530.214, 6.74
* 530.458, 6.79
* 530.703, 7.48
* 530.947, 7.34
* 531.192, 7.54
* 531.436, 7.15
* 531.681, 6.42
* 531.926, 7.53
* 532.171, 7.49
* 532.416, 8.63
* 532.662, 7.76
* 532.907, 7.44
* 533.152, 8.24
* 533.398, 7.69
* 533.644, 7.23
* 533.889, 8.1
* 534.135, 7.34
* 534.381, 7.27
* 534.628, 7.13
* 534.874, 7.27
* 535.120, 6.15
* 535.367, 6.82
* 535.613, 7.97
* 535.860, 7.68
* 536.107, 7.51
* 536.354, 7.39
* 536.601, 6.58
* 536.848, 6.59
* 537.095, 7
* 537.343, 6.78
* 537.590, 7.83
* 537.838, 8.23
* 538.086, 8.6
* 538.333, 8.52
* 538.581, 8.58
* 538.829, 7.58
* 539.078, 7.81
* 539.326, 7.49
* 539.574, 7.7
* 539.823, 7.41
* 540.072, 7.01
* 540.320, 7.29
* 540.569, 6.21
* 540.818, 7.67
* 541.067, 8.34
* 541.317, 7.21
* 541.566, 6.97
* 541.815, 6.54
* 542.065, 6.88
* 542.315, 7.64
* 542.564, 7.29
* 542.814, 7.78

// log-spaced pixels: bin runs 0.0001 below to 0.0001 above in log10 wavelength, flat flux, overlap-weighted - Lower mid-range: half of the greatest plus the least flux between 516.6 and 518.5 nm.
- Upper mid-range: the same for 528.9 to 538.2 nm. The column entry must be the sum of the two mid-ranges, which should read 14.5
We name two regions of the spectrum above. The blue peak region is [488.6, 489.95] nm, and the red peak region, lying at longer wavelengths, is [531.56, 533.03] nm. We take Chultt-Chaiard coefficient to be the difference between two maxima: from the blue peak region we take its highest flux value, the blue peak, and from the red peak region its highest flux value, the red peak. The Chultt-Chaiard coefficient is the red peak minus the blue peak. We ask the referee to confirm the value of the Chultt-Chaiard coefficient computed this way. 1.1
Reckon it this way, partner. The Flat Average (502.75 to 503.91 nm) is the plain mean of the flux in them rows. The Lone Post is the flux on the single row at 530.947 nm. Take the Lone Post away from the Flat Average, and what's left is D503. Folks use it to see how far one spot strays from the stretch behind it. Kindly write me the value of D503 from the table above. -0.13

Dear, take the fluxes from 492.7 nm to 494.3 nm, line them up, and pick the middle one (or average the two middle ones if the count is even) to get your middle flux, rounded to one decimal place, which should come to 6.2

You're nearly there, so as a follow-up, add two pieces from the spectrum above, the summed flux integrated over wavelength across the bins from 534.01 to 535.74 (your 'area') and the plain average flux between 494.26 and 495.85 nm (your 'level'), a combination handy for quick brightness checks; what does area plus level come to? 18.6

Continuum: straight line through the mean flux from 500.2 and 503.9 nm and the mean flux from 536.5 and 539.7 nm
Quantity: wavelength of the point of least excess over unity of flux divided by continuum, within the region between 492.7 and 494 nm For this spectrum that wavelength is 493.005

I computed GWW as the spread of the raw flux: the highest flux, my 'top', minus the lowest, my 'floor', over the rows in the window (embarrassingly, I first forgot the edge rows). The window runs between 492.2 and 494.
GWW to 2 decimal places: 1.23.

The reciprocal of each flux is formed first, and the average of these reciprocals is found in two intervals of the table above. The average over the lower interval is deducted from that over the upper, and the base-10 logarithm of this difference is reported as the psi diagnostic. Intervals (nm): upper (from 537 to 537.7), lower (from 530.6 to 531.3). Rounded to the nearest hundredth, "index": -2.29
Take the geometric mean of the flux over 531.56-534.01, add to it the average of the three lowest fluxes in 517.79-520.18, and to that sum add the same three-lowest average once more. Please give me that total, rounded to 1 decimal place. 21.0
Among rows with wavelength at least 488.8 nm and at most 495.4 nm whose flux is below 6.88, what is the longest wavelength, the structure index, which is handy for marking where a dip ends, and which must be 495.281 nm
